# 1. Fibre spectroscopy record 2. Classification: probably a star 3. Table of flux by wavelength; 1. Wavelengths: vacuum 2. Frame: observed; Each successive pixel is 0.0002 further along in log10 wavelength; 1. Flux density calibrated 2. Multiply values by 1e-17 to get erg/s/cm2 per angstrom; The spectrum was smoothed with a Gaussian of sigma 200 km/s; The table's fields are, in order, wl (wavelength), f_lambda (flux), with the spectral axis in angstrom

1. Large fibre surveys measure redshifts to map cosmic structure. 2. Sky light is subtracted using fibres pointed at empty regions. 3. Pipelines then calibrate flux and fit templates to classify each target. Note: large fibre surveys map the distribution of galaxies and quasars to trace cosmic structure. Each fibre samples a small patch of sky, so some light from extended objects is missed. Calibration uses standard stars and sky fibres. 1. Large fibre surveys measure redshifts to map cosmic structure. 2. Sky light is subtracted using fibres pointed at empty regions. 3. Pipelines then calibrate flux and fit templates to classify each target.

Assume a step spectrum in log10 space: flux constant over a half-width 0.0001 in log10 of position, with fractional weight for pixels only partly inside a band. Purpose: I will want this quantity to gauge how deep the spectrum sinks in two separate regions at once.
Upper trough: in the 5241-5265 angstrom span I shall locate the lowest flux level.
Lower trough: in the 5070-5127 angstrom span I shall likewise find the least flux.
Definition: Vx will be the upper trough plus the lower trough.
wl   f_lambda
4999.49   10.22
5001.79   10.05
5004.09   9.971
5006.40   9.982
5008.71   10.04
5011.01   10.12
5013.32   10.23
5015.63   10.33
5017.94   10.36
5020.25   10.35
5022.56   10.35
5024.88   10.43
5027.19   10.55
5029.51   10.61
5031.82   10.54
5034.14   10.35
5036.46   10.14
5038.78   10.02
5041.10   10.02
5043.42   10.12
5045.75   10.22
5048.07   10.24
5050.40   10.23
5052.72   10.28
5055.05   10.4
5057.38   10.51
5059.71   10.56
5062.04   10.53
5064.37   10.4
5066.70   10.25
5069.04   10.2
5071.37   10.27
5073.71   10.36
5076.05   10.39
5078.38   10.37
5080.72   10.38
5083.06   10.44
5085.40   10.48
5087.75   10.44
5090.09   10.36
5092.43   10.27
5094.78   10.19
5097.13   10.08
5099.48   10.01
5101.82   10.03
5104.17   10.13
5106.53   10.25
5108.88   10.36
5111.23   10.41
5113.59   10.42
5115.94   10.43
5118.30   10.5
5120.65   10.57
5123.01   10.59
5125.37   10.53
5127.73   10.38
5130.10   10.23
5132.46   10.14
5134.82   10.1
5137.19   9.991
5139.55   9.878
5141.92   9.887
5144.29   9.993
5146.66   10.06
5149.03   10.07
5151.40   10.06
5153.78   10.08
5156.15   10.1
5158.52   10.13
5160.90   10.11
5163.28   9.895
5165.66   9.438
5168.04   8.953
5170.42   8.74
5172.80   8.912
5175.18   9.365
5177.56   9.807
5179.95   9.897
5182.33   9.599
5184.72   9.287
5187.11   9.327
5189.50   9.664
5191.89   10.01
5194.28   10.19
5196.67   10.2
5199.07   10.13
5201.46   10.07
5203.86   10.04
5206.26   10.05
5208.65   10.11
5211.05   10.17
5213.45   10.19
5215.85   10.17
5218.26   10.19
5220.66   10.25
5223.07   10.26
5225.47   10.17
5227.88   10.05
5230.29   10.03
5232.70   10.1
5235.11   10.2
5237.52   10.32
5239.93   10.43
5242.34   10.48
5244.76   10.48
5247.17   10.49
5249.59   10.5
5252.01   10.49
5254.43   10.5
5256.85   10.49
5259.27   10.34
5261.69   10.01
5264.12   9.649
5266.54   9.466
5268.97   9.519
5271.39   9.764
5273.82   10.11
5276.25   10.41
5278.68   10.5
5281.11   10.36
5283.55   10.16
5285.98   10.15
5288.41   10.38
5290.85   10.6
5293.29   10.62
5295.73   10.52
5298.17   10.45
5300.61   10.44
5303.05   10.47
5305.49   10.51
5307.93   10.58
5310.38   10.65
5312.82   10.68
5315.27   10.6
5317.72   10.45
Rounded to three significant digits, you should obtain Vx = 19.7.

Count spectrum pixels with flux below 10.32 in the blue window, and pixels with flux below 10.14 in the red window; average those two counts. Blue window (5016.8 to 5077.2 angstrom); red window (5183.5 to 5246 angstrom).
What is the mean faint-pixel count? 11.5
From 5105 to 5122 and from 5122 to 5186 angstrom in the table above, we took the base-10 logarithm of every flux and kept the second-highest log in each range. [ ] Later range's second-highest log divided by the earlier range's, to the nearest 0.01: 1.00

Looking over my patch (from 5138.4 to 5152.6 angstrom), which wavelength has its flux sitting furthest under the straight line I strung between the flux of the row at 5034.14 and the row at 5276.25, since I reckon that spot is 5139.55 angstrom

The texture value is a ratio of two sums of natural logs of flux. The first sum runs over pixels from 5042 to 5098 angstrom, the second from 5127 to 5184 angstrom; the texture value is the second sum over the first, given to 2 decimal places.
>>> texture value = 0.98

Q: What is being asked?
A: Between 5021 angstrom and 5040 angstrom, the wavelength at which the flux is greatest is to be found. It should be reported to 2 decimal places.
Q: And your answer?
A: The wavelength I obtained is 5029.51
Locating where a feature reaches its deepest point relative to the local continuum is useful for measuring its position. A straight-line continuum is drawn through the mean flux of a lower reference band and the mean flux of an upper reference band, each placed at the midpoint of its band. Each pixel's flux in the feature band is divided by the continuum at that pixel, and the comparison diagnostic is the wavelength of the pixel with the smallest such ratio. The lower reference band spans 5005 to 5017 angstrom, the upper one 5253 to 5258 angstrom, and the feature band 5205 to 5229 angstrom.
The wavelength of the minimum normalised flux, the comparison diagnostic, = 5227.88 angstrom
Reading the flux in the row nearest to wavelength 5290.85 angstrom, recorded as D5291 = 10.6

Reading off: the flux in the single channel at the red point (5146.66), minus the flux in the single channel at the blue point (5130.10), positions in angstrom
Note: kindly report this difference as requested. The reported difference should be -0.17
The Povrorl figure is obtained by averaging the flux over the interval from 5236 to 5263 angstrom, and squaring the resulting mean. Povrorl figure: 108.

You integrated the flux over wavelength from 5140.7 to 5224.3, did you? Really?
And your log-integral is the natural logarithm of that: 6.7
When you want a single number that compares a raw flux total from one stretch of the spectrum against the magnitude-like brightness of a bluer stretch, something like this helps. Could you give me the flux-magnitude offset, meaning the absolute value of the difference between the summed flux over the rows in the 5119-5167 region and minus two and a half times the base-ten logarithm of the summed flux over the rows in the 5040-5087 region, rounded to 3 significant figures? 208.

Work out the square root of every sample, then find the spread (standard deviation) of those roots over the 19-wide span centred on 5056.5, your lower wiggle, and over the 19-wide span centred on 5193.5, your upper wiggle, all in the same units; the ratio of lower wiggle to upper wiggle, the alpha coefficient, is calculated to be 0.34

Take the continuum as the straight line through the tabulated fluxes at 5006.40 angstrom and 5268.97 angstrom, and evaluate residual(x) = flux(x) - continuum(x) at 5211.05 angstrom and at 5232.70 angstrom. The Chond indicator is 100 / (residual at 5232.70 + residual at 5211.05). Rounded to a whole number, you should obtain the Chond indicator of 94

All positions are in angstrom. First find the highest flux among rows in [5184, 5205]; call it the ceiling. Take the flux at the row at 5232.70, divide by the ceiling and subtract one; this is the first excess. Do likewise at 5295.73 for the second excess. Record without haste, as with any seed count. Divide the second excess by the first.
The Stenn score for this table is -3.2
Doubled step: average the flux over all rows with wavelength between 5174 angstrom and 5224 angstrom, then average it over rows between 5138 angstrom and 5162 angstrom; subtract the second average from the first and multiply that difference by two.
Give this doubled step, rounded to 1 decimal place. -0.2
